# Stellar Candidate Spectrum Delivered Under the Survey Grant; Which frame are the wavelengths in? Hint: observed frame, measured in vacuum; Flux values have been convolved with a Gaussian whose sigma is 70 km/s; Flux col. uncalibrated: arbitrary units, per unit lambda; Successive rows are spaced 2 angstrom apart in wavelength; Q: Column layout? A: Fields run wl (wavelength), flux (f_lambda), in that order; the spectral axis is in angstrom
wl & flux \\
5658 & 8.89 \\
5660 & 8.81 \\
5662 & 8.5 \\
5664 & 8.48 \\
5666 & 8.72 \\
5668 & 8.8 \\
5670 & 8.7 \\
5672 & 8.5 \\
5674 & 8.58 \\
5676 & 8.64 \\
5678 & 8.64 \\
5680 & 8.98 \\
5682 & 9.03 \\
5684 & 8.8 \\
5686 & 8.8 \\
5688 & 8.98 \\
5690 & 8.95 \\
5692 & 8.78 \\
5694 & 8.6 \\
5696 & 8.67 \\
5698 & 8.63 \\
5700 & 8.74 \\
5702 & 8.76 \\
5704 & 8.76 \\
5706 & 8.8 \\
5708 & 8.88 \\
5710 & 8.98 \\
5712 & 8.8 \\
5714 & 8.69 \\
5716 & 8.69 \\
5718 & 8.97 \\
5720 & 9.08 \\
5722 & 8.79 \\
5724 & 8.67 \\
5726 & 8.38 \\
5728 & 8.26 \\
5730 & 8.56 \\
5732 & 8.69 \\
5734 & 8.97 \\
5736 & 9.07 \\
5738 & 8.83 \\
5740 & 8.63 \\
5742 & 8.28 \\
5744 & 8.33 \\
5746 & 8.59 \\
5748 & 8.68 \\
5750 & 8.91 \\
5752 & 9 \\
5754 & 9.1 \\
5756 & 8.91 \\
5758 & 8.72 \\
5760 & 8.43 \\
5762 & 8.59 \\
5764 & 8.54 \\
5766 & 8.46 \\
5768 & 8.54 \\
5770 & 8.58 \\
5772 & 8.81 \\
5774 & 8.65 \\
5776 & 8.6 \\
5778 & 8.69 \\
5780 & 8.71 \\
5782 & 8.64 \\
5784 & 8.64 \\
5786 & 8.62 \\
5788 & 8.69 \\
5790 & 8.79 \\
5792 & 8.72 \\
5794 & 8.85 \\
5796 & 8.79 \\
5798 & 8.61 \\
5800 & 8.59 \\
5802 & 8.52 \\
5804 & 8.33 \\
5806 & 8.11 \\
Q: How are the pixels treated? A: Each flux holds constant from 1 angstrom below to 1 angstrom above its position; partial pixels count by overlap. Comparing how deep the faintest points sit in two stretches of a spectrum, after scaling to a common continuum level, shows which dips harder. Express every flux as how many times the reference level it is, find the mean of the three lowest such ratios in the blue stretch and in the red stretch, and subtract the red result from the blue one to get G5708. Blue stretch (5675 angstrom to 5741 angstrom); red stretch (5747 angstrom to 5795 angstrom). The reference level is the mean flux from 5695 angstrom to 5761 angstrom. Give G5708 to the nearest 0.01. -0.01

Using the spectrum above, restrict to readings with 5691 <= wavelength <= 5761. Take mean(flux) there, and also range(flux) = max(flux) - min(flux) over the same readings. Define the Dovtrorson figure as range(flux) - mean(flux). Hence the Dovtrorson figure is -7.89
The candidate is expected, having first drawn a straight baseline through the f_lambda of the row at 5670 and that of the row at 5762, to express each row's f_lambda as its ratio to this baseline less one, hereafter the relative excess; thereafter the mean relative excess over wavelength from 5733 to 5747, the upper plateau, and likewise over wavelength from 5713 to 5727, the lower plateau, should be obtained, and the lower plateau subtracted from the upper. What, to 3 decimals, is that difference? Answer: -0.007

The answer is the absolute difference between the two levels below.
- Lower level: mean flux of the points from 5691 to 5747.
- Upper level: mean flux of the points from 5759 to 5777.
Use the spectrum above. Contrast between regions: 0.13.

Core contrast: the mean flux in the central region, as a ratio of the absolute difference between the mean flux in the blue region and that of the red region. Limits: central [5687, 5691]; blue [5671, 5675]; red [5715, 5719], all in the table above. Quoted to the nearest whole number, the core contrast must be 31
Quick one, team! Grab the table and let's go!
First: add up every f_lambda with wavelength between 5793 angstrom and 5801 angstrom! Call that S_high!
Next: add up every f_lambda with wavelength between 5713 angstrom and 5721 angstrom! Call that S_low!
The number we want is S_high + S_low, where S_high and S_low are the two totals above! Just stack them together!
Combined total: 70.3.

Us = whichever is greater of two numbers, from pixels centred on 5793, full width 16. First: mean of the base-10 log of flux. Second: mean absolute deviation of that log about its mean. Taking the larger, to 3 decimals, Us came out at 0.940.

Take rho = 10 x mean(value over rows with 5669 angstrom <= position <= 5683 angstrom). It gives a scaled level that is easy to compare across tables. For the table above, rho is 87.2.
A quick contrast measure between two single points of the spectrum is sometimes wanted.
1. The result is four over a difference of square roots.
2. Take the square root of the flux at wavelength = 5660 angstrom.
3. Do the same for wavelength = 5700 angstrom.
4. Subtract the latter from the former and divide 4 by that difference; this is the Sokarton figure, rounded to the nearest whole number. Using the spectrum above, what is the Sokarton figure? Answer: 339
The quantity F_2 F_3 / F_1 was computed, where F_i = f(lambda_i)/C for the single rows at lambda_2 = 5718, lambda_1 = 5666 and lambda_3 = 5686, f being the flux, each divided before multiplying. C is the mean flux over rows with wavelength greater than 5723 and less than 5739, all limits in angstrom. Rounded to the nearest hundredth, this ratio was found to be 1.04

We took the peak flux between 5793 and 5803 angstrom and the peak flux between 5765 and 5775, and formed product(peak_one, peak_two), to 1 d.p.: 78.0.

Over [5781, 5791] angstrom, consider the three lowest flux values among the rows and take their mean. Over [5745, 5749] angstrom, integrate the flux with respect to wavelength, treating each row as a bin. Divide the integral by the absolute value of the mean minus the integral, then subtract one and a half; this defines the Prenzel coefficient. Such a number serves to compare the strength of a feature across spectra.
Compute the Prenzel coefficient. -0.17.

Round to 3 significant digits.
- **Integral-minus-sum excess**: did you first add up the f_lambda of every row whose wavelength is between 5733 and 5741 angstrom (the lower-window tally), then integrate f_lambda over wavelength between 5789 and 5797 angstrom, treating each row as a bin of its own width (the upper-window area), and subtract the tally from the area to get 34.8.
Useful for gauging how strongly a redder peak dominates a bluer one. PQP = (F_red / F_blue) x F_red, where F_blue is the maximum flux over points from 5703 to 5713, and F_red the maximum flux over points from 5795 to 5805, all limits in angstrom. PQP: 8.60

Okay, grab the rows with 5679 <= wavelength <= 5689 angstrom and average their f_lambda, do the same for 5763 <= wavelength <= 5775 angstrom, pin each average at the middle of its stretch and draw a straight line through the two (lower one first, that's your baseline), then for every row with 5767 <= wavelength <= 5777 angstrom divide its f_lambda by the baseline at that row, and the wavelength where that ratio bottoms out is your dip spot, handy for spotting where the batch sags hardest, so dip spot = 5768 angstrom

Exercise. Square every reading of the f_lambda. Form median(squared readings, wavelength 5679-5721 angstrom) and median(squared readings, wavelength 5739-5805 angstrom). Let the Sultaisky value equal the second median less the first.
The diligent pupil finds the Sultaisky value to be -2.8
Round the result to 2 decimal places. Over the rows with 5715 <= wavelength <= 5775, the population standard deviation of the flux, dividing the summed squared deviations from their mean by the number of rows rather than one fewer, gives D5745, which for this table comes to 0.24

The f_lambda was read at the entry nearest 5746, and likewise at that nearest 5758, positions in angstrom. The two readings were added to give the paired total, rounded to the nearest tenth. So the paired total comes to 17.3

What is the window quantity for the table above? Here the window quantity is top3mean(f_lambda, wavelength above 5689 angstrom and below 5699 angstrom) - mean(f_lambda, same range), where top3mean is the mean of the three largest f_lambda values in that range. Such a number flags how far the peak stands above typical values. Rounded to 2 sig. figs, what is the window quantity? 0.074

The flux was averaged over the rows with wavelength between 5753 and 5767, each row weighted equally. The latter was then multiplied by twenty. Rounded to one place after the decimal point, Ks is 173.6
